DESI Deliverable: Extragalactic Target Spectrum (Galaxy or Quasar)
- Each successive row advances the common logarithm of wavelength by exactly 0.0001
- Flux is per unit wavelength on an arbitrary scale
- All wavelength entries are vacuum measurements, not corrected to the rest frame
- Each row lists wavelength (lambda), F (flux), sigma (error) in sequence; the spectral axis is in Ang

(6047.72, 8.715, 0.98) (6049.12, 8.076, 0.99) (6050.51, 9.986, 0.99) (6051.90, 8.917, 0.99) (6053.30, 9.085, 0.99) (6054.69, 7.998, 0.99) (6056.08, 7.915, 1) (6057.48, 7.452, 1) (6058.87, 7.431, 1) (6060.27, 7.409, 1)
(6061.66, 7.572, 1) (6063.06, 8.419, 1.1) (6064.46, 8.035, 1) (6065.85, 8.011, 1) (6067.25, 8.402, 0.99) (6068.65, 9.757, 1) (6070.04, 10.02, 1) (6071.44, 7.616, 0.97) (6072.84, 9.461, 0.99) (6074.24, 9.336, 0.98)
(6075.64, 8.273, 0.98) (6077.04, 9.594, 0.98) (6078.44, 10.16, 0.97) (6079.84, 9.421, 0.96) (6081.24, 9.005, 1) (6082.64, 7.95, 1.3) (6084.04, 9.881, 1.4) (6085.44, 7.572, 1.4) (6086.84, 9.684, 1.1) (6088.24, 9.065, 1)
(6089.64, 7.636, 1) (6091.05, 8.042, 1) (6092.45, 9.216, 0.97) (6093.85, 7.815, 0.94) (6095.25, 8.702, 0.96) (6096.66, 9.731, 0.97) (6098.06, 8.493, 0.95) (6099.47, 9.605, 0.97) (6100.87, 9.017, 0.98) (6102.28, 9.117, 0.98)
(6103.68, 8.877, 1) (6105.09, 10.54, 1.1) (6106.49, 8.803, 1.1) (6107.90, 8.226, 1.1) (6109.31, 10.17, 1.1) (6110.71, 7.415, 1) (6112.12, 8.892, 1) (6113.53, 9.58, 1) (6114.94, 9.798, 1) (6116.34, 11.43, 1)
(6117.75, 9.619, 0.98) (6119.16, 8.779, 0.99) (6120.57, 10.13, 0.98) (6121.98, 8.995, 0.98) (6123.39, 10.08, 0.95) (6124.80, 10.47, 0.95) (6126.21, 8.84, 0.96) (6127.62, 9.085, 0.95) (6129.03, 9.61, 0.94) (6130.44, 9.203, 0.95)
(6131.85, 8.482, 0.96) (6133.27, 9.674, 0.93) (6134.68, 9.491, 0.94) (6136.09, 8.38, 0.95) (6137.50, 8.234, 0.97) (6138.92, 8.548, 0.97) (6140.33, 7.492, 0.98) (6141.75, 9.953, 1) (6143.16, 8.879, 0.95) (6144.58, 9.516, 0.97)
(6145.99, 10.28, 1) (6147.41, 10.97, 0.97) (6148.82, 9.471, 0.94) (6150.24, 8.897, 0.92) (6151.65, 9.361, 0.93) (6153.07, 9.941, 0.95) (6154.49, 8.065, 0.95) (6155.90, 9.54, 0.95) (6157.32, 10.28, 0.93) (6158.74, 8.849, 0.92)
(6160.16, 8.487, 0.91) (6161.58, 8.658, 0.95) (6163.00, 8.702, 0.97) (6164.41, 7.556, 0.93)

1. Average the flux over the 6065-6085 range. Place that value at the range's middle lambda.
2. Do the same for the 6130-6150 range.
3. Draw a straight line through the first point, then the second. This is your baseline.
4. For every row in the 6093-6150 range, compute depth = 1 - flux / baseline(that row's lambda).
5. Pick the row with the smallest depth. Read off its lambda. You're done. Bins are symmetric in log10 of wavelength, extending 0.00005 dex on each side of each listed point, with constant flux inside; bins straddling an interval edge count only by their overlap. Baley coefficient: 6116.34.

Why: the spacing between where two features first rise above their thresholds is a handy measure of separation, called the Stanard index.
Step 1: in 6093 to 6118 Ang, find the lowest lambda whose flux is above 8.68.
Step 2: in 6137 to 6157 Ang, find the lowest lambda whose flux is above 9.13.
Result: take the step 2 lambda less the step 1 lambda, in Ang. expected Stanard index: 46.5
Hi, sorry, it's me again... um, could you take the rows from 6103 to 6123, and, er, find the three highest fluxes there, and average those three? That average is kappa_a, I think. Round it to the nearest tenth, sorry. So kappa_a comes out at 10.7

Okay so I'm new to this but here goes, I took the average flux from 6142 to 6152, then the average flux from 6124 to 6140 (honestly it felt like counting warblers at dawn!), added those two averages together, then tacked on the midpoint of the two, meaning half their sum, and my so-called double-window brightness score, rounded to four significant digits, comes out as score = 28.08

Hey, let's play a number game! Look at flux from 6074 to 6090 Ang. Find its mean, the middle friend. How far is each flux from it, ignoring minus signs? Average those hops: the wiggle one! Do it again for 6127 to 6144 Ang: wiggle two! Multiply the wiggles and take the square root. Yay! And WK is 0.656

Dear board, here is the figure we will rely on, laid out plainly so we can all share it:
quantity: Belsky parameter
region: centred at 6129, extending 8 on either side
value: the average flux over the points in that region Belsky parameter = 9.30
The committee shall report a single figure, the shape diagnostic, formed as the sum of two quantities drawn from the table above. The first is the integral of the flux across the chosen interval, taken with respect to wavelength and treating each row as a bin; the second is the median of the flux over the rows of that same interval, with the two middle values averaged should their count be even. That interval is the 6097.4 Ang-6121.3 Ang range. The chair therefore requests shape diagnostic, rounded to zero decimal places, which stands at 232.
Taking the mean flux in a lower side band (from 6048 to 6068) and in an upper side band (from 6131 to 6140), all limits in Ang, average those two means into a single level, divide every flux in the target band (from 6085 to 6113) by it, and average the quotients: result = 1.04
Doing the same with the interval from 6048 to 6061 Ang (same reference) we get 0.97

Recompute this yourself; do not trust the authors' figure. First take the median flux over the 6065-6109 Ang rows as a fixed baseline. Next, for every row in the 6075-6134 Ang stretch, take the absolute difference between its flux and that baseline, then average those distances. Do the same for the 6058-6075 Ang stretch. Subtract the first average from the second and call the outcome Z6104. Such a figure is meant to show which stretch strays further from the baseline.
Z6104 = 0.29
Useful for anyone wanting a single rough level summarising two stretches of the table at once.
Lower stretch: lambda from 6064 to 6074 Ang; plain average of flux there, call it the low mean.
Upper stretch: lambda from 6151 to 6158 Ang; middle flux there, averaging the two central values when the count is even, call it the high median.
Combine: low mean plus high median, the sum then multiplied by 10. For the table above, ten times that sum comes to 183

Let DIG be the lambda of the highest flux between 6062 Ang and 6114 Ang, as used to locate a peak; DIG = 6105.09 Ang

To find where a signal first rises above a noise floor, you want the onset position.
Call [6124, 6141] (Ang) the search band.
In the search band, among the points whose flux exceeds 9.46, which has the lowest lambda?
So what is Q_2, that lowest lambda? 6124.80 Ang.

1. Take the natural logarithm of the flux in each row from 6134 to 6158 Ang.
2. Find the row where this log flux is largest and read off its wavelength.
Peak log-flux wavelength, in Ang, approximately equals 6147.41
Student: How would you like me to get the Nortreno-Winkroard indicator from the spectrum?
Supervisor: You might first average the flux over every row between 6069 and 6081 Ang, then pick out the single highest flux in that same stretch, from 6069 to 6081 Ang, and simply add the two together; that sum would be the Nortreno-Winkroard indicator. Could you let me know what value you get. 19.4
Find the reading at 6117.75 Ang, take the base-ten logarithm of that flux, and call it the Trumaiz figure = 0.983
